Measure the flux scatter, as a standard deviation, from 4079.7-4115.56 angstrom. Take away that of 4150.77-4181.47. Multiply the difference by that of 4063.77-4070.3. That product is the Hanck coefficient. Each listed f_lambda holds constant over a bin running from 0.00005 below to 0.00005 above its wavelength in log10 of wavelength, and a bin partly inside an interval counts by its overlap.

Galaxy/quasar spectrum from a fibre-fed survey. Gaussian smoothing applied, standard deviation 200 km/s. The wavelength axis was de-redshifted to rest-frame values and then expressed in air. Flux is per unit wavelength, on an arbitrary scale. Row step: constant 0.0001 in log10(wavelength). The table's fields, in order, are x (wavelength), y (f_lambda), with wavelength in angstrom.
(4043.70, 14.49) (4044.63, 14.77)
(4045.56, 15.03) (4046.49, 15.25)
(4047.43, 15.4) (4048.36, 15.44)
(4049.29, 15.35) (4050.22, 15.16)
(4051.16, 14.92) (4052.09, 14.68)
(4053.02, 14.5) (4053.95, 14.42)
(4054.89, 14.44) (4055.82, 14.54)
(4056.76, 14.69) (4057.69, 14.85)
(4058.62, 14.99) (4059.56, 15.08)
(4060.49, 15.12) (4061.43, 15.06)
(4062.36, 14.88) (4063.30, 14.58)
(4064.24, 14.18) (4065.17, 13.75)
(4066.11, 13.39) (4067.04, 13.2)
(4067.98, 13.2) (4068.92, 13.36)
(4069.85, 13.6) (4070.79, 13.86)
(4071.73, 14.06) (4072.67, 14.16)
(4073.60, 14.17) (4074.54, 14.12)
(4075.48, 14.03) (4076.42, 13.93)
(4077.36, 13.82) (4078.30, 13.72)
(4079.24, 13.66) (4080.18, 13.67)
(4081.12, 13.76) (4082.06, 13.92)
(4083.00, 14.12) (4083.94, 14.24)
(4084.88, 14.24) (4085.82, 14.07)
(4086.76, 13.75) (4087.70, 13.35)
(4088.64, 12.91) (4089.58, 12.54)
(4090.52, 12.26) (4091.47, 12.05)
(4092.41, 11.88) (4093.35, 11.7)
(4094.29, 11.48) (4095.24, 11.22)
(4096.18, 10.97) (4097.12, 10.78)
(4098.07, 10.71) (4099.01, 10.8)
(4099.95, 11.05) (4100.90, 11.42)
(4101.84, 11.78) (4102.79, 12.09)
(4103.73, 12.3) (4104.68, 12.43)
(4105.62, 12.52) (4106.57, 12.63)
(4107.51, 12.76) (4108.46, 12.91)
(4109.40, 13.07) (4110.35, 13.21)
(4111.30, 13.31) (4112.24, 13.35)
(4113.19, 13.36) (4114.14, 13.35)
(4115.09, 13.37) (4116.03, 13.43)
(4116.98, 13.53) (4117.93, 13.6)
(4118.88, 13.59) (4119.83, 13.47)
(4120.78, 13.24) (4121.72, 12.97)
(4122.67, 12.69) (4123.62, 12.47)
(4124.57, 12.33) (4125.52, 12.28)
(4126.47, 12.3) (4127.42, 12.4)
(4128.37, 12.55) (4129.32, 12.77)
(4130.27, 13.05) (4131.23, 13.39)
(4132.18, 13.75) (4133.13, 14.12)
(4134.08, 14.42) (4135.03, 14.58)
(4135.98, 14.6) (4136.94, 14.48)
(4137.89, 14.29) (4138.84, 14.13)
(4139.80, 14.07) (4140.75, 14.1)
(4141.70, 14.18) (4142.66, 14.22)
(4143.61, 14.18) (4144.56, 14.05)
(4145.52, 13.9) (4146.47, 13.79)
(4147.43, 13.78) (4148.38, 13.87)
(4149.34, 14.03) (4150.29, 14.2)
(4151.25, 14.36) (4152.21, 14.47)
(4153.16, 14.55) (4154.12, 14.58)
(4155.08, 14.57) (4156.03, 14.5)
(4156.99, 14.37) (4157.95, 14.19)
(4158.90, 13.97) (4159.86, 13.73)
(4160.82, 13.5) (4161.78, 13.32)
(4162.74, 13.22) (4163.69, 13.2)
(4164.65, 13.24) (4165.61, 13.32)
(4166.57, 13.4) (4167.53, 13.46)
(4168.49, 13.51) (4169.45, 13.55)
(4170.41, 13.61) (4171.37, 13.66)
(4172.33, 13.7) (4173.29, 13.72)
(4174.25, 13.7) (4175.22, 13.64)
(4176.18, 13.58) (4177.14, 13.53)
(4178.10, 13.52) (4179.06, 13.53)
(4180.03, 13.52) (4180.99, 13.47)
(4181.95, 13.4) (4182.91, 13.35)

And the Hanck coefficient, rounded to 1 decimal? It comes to 0.2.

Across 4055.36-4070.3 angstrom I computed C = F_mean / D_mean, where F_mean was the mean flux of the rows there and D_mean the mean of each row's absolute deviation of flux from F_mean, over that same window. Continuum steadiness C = 22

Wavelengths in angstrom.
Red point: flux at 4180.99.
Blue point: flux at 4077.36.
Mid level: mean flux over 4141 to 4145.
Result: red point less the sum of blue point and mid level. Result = -14.5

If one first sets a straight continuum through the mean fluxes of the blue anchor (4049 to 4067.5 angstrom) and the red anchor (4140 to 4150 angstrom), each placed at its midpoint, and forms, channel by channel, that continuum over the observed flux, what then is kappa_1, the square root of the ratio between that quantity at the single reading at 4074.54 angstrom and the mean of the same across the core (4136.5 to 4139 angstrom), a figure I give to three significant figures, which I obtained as 1.02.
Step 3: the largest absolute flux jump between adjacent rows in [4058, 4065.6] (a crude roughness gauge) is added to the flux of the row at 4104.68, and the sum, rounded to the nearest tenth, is 12.9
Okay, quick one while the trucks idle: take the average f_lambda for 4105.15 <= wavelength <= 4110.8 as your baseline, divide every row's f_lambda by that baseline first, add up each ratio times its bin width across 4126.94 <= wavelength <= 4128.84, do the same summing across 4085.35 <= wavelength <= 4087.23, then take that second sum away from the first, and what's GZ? -0.19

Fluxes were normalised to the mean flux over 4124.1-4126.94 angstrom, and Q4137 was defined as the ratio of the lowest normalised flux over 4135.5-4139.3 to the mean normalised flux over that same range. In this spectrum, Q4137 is 0.983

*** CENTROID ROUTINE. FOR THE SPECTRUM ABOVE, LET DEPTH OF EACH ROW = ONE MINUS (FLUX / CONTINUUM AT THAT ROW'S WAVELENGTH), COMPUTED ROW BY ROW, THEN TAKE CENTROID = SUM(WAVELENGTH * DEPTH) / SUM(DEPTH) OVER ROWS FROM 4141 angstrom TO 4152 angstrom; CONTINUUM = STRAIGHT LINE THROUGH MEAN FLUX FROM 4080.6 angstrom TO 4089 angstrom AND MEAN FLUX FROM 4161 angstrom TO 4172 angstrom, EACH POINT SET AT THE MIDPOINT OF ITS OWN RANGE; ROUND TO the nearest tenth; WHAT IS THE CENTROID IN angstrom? 4146.5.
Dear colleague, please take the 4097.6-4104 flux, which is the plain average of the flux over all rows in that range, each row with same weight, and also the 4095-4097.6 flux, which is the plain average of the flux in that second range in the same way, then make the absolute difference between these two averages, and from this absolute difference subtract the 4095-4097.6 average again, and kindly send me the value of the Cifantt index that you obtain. -11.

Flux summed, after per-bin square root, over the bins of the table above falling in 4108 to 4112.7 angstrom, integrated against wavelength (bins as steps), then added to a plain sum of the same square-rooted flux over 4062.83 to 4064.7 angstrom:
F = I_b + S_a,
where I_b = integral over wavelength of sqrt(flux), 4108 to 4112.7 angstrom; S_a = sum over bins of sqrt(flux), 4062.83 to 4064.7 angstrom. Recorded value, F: 25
